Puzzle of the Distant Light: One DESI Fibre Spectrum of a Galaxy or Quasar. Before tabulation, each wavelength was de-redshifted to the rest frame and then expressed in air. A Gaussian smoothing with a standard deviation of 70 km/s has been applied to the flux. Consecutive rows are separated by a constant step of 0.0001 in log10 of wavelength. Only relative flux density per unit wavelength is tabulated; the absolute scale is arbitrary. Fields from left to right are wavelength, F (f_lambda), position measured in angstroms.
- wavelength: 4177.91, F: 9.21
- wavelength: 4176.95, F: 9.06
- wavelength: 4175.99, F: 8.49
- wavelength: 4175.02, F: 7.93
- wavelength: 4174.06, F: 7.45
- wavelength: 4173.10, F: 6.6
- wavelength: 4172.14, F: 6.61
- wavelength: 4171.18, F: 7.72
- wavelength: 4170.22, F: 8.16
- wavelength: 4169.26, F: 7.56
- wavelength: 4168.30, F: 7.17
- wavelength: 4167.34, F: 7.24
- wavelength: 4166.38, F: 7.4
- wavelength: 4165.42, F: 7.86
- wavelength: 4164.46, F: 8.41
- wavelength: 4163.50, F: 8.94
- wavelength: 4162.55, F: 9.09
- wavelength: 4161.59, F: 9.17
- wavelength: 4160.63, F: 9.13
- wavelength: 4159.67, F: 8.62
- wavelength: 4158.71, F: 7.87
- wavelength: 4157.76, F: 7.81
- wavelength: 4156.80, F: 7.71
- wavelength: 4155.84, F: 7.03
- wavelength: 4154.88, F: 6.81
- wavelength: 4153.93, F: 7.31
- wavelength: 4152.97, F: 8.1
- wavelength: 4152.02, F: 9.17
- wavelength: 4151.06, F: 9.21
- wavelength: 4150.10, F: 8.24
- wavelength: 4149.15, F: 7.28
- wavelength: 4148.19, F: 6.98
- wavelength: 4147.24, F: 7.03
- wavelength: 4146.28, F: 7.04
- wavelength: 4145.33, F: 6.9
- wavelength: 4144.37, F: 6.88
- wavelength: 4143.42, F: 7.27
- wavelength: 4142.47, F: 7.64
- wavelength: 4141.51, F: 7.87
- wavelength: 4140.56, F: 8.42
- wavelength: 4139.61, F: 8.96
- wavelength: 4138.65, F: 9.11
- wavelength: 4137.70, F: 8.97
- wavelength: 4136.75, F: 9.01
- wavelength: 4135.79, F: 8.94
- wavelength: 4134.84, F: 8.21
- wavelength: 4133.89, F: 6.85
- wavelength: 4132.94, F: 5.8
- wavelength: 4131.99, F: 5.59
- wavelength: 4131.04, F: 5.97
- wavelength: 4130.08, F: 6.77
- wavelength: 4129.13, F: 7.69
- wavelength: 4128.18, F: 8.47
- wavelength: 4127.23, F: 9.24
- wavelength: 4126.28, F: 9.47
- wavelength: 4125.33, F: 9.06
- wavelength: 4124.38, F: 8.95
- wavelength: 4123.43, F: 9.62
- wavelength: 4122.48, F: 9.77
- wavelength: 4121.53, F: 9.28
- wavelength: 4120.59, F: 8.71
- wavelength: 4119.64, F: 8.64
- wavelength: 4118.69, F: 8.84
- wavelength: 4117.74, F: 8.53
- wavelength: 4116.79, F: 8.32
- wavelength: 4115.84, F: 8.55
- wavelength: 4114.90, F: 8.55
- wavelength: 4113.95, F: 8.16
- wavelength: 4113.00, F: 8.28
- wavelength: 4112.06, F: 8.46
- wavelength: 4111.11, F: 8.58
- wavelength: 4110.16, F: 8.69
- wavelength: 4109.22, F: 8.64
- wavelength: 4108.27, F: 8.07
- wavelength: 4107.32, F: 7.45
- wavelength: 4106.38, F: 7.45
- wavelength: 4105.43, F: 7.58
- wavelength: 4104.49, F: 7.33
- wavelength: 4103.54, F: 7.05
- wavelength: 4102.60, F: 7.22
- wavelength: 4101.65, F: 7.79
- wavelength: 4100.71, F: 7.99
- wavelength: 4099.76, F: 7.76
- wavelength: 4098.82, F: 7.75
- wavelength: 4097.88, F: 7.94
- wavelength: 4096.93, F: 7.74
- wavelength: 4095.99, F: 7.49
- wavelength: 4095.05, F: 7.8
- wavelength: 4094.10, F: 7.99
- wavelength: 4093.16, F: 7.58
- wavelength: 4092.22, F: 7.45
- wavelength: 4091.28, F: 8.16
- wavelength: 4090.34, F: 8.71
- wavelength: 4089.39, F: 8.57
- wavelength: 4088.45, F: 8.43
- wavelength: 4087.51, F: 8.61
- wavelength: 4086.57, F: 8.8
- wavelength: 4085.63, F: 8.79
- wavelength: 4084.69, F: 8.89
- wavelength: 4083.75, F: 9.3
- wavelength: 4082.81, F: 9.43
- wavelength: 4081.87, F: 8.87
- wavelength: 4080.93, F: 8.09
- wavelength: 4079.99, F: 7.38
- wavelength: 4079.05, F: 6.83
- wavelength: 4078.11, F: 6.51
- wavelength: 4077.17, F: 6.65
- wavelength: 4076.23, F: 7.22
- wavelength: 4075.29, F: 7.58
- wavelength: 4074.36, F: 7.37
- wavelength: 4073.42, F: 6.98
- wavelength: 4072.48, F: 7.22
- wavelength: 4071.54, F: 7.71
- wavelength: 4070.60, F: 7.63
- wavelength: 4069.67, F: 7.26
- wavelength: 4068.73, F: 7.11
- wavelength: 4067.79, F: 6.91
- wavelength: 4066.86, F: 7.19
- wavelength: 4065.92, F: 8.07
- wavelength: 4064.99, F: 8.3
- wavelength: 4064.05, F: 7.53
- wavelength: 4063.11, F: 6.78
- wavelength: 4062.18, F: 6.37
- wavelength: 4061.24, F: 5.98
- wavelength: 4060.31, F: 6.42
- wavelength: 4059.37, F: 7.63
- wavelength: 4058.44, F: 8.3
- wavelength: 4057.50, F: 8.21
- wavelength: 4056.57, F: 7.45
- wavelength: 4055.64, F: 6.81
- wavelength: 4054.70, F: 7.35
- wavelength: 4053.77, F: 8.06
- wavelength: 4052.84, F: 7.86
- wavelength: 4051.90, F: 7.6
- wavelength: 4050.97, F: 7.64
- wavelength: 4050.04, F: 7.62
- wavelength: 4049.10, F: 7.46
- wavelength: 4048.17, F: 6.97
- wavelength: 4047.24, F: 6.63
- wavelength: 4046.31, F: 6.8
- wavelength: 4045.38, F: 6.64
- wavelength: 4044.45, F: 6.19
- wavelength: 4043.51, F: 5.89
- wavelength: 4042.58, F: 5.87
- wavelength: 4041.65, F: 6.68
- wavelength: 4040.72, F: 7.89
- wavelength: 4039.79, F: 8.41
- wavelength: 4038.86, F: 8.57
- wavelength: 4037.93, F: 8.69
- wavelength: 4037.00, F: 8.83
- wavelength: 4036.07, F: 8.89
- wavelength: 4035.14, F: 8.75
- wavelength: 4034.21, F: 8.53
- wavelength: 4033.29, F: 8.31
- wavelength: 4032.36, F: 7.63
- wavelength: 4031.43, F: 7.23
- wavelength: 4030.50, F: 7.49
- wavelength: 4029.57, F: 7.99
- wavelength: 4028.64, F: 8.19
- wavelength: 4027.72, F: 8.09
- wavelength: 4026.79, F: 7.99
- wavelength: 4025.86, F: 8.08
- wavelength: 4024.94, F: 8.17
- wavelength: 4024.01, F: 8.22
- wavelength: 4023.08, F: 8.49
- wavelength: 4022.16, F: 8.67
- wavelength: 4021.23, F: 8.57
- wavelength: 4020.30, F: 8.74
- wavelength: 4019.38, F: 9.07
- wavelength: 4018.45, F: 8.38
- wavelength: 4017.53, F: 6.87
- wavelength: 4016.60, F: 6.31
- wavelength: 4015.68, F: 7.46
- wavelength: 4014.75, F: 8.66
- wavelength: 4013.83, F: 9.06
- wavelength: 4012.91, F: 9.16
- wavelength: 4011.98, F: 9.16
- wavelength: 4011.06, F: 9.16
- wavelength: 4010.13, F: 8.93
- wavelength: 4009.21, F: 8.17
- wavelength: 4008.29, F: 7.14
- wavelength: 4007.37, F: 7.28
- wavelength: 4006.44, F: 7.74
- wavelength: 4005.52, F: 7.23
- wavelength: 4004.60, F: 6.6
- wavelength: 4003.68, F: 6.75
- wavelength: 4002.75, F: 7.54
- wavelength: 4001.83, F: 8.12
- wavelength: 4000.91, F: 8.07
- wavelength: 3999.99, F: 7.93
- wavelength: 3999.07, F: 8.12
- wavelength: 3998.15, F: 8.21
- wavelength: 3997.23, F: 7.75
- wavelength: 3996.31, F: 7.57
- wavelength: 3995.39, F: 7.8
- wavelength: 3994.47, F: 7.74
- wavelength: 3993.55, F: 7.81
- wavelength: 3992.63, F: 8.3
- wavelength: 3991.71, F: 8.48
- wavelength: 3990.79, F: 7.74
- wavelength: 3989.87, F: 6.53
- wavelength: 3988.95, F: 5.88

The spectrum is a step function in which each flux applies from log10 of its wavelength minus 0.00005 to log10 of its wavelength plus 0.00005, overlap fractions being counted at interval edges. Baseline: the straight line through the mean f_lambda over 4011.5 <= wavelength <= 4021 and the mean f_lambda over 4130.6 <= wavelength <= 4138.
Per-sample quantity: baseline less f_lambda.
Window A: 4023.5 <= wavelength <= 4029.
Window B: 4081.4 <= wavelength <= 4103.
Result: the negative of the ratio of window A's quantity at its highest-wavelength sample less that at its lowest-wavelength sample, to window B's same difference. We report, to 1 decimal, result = 0.0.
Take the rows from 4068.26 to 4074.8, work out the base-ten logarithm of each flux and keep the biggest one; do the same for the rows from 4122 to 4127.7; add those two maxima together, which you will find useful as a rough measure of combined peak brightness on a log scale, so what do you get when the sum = 1.877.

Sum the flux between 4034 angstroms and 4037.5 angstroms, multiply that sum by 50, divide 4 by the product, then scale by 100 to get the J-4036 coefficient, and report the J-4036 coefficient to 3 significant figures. 0.229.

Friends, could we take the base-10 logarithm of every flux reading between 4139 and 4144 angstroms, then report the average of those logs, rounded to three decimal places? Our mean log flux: 0.904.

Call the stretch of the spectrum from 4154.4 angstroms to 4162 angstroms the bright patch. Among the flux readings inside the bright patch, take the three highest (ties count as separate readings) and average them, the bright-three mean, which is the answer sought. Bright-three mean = 8.97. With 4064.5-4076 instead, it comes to 8.03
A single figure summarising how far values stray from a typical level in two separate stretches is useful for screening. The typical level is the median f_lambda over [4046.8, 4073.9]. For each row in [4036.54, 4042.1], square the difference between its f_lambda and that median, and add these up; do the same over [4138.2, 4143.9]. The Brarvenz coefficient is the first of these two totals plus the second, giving 13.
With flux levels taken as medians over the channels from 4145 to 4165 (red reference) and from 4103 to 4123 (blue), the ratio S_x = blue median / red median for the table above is 1.08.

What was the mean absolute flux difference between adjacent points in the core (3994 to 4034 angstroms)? 0.38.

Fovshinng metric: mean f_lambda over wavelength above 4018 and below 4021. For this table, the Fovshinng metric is 8.7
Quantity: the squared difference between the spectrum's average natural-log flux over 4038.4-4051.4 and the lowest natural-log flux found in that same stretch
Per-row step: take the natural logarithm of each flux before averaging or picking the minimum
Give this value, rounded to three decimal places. 0.033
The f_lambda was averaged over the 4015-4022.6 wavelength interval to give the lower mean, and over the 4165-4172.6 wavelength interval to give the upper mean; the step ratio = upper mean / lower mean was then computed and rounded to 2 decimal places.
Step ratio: 0.93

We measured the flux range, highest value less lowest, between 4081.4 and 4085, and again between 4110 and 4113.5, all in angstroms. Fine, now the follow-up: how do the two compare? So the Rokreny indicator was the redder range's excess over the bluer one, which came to -0.15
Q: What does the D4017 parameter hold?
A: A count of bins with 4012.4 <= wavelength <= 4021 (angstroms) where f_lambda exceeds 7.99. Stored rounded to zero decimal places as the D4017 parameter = 6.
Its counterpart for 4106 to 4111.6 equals 4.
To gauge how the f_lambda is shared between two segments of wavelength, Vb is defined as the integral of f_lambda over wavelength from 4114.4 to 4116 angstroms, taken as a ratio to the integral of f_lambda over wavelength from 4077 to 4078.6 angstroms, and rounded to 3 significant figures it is 1.31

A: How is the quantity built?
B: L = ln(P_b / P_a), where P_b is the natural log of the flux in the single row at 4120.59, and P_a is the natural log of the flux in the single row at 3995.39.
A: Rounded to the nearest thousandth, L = 0.052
